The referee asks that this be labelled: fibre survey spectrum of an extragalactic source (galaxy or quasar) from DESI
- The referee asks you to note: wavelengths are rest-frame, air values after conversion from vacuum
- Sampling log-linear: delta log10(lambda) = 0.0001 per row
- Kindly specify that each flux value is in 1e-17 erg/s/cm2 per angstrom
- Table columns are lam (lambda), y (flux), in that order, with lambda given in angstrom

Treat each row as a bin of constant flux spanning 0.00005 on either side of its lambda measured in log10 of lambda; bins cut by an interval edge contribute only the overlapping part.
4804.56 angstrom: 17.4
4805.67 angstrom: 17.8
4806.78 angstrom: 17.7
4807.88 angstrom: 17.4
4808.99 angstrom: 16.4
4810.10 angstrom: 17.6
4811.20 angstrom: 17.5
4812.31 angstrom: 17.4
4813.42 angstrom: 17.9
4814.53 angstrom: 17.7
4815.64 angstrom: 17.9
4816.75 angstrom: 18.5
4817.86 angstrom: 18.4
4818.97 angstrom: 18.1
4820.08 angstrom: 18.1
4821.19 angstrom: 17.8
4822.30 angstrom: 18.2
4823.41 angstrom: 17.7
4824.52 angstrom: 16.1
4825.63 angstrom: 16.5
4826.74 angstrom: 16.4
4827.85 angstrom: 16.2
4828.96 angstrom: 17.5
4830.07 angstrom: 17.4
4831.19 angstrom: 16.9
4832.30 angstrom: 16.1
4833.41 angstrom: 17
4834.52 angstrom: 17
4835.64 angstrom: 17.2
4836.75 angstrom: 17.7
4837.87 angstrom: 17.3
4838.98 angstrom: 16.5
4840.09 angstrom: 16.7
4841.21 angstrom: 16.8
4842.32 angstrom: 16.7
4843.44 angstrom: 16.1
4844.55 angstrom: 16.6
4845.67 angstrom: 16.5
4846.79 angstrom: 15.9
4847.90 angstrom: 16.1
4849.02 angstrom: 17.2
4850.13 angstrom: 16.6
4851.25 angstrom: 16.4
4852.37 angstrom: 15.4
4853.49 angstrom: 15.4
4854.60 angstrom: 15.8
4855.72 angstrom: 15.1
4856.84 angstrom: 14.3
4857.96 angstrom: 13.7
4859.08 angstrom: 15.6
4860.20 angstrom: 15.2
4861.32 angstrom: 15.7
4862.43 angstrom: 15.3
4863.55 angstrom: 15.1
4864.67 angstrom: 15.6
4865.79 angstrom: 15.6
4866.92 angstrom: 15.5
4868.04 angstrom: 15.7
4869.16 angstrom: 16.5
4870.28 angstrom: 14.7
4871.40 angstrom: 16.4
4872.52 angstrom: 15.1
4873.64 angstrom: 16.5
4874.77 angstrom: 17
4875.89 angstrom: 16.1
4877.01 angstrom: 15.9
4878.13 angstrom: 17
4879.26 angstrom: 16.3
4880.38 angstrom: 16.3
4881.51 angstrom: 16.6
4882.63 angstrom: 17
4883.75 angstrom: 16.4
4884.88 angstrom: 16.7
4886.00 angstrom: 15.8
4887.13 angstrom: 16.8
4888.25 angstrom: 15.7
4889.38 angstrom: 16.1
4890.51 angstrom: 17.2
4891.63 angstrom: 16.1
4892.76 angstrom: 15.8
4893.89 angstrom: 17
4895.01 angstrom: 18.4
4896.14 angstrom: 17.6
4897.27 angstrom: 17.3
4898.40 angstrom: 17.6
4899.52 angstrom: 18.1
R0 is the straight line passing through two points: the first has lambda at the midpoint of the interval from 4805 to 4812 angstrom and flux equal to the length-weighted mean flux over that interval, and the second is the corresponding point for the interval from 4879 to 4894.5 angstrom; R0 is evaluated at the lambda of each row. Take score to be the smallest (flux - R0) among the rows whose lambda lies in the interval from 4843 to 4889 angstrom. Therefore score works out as -3.1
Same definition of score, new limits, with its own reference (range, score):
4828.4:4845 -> -1.0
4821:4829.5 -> -1.1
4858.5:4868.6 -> -1.6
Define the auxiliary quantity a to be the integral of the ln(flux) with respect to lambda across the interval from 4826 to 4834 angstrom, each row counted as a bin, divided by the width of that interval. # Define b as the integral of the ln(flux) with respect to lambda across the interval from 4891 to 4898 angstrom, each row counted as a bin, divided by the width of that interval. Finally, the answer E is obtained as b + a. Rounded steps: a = 2.82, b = 2.83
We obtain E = 5.66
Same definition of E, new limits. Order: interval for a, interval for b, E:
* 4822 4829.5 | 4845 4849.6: 5.63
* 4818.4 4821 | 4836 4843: 5.72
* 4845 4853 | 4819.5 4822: 5.68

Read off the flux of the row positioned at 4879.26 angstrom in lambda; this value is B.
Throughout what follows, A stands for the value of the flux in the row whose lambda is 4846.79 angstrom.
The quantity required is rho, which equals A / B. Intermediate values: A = 15.9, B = 16.3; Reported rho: 0.98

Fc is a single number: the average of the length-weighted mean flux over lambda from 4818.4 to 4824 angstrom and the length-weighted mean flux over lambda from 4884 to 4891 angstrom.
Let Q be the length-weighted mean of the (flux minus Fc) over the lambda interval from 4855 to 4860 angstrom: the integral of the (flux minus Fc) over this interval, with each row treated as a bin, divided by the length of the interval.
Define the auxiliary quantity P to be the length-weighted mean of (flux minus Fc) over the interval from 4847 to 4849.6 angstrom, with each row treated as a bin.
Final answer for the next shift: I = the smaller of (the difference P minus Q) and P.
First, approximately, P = -0.62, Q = -2.4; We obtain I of -0.6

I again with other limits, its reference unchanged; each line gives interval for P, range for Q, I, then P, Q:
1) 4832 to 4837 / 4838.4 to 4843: -0.2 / -0.16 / -0.5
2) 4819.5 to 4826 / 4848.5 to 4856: 0.3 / 0.26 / -1.2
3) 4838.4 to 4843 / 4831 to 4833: -0.5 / -0.50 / -0.7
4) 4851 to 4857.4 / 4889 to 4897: -1.8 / -1.81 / -0.2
